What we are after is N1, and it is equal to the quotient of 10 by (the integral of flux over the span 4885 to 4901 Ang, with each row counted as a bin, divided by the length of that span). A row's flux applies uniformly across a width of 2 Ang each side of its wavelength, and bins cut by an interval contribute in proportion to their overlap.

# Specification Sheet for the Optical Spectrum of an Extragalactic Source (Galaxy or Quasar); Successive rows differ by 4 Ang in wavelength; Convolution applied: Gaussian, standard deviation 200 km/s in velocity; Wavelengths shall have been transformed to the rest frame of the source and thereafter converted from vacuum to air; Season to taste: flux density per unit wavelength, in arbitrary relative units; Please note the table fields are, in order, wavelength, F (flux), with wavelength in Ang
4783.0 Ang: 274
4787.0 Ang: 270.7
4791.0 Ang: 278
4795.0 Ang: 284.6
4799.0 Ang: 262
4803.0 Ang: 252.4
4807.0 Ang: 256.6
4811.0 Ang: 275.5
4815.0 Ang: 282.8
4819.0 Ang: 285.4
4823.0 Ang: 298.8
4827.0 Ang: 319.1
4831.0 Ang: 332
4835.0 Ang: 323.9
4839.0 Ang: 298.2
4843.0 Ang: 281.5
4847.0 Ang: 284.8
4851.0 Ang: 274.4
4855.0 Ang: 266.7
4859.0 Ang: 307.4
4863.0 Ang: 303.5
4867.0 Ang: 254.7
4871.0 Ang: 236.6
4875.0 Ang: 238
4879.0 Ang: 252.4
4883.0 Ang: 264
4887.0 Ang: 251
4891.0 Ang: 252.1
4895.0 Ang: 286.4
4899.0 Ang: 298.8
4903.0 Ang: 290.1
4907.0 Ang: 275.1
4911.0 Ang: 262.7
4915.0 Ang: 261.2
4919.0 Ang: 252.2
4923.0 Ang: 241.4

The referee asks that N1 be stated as 0.037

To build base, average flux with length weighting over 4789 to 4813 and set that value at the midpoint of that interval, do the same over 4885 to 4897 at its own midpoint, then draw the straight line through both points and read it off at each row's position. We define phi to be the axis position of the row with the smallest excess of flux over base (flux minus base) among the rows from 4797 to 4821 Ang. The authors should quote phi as 4803.0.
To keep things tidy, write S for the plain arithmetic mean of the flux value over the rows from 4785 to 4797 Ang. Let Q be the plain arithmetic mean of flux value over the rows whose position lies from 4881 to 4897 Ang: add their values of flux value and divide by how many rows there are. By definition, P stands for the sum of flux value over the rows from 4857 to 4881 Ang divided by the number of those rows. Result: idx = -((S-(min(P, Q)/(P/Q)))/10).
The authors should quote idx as -2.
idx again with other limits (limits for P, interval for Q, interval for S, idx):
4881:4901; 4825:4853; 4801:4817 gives 4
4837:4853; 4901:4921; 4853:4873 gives -2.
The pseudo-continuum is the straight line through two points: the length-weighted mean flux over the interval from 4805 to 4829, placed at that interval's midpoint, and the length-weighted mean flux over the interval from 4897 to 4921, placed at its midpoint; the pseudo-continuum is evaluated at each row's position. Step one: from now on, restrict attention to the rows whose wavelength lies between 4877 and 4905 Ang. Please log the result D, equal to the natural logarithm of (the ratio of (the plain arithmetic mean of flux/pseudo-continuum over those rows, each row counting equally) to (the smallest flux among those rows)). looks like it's -5.54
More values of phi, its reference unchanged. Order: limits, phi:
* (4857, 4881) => 4871.0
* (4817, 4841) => 4819.0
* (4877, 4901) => 4887.0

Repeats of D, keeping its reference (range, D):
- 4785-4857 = -5.53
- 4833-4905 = -5.48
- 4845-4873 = -5.48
